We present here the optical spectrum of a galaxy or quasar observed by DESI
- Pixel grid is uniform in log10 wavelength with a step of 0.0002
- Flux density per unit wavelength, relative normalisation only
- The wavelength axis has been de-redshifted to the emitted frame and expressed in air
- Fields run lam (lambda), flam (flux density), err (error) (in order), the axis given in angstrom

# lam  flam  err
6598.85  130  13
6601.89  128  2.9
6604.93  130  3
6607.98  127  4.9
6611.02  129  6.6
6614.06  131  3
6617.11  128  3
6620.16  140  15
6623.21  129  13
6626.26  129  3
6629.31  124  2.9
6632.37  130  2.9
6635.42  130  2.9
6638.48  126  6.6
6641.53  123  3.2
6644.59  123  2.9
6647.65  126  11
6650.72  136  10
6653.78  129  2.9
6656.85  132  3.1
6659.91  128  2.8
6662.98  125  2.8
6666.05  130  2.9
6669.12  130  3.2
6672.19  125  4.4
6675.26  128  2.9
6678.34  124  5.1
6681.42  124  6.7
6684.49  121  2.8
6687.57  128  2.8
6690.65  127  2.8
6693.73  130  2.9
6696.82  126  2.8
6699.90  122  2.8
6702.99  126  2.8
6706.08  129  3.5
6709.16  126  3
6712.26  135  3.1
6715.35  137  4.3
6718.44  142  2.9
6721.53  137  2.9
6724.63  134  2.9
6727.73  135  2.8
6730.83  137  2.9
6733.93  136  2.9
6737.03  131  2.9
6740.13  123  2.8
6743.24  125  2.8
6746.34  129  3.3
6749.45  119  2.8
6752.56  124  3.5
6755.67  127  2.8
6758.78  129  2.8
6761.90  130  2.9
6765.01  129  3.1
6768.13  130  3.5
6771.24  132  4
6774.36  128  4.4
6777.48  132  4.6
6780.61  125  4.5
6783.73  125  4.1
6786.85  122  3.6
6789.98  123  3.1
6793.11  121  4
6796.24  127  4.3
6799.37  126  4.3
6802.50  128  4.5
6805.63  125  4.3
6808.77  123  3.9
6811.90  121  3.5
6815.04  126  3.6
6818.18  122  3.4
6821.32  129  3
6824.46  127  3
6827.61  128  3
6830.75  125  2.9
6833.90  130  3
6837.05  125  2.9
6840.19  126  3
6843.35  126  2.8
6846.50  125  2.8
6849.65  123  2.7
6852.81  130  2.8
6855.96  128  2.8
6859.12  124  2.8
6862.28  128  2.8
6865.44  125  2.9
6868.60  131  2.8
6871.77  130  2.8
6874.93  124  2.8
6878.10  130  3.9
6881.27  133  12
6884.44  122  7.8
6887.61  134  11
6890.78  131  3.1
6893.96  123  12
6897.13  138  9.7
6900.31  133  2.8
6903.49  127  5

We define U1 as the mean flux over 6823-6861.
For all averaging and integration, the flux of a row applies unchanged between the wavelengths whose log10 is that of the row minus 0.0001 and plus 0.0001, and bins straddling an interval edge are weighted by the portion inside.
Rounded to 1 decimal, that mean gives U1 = 126.4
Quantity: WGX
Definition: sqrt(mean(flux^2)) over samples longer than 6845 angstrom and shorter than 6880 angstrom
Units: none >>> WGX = 127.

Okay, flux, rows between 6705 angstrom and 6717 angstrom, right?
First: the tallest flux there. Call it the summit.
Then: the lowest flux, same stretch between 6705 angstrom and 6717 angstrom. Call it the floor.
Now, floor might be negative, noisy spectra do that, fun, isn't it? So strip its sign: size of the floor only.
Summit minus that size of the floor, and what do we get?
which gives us 11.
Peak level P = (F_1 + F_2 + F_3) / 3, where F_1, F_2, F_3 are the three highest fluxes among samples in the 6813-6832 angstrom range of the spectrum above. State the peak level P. 128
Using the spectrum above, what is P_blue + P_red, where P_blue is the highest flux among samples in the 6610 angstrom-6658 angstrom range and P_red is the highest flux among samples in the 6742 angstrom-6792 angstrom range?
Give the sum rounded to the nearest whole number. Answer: 272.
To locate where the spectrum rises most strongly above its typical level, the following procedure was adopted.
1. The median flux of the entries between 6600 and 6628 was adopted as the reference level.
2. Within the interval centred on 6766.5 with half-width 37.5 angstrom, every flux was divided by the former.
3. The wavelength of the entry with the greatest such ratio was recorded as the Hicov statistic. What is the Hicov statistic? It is 6730.83 angstrom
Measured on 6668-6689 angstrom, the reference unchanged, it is 6669.12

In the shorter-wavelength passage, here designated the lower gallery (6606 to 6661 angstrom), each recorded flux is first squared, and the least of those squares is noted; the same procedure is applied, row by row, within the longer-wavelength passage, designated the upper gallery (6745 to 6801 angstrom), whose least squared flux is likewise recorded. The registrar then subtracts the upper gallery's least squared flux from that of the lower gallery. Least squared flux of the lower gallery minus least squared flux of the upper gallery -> 968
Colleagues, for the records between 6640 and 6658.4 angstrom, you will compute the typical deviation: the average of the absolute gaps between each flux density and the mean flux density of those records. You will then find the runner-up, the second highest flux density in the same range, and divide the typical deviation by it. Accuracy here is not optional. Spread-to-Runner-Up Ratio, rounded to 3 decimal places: 0.032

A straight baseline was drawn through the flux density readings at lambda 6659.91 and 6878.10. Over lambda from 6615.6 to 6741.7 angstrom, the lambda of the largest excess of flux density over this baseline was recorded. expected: 6718.44 angstrom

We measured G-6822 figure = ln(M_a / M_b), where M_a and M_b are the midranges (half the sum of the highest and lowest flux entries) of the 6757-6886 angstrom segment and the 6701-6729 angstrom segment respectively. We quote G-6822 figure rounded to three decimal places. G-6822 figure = -0.054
